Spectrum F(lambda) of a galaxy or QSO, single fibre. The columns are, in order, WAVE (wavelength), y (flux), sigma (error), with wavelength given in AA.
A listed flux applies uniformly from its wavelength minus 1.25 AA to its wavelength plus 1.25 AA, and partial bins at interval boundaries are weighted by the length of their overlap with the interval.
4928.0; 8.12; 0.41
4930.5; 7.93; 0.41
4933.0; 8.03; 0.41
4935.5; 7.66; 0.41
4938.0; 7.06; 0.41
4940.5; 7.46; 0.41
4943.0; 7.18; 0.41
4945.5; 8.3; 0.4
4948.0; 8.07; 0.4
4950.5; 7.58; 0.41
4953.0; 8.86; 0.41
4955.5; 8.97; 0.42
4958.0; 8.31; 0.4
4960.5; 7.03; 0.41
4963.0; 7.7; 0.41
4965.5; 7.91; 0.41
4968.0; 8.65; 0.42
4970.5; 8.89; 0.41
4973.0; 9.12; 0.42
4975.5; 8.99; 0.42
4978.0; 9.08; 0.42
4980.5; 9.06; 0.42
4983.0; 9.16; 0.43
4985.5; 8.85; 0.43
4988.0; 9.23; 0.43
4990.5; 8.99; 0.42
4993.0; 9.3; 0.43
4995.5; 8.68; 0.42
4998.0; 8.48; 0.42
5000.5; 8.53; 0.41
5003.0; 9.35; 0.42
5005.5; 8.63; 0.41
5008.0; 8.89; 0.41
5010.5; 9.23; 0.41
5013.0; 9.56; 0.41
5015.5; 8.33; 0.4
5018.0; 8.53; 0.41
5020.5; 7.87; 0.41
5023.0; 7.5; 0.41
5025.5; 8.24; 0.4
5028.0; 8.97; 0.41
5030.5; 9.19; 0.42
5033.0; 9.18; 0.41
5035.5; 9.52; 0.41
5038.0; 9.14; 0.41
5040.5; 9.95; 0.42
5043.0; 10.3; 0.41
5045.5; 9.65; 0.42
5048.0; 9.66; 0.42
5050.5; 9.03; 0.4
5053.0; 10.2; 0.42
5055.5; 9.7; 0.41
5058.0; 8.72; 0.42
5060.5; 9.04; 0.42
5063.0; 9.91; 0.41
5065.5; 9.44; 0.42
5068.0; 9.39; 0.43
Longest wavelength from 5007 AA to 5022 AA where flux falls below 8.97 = 5020.5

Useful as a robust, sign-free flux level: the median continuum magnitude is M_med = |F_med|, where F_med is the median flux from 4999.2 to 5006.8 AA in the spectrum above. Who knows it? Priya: 8.63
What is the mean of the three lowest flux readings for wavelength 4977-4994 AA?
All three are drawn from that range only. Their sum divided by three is 9.0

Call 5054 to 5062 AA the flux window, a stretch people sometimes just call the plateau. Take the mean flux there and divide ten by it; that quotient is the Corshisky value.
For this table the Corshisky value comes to 1.09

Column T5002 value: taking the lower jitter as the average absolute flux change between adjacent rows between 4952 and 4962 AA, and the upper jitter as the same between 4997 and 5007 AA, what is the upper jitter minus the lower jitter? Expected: -0.15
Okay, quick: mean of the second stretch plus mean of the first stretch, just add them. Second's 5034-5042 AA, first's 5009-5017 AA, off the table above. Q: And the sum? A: 18.6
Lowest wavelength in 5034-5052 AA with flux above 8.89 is 5035.5 AA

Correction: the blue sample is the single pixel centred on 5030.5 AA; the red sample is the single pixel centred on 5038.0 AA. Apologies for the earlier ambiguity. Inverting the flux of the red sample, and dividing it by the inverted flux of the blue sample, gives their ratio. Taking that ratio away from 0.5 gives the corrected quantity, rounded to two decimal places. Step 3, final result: -0.51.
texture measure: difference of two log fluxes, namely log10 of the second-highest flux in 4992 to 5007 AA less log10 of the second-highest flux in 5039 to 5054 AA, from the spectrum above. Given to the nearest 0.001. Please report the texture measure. -0.040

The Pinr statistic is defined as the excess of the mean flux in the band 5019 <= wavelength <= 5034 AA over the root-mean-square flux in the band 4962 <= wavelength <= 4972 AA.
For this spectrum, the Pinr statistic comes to 0.2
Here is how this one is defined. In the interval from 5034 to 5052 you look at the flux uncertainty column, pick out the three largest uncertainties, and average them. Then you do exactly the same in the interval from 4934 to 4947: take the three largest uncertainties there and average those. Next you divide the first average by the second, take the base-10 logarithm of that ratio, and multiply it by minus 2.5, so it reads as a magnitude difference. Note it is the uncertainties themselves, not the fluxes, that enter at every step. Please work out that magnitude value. -0.03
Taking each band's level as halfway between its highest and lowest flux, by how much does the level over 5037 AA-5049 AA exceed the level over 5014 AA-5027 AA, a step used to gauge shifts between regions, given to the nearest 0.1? 1.7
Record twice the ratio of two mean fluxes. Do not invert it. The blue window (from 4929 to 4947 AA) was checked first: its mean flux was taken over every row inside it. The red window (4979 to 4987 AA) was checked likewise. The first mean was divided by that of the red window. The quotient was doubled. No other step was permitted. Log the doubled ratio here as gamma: 1.70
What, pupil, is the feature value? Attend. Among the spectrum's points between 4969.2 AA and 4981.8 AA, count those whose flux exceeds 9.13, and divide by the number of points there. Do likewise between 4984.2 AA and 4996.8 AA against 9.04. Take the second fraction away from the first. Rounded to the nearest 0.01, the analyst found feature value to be -0.40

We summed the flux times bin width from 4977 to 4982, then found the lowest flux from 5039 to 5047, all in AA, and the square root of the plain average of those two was 5.2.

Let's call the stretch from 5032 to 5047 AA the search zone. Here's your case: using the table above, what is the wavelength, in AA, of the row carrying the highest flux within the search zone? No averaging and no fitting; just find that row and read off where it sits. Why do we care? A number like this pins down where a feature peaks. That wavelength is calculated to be 5043.0 AA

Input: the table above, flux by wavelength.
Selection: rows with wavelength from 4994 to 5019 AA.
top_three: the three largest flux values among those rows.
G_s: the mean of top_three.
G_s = 9.4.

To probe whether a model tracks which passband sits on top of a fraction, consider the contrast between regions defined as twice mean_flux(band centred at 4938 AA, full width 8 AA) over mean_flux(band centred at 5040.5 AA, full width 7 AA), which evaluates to 1.5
